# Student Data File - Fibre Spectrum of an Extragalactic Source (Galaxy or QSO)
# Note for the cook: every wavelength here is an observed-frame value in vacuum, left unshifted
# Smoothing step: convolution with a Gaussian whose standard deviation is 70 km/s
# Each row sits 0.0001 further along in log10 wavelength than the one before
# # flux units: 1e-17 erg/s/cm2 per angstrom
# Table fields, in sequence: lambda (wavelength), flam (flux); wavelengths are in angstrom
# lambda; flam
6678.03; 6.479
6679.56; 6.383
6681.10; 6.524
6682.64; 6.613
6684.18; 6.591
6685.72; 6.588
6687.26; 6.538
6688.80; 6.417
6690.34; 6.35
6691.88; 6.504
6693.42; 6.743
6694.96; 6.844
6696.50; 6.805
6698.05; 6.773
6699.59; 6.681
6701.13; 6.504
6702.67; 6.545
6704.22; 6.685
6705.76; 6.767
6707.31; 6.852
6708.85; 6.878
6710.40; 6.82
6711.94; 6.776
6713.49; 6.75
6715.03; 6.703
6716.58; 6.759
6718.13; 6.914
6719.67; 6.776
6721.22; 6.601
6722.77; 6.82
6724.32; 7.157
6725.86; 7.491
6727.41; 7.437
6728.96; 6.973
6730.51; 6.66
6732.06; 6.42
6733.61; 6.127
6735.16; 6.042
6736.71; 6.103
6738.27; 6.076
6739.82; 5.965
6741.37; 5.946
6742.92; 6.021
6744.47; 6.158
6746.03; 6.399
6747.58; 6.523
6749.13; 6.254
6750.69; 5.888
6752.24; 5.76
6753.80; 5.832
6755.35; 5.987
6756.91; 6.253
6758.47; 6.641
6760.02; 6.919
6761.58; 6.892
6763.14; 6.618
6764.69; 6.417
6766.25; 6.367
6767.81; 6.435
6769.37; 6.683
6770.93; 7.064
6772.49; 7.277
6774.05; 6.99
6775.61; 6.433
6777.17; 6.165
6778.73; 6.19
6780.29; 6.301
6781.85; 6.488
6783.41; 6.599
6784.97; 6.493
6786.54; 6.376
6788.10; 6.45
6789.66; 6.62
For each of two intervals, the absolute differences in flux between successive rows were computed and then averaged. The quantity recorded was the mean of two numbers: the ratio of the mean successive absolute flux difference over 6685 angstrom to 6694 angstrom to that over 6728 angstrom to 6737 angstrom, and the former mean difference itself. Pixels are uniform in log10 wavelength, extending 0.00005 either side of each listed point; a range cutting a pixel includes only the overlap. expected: 0.38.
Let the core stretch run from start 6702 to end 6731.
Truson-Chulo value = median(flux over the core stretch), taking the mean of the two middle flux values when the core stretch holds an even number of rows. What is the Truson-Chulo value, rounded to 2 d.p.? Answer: 6.78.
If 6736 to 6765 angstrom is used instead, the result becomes 6.16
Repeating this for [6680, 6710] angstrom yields 6.61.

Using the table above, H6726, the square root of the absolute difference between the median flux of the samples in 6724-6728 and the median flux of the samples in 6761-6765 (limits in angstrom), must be 0.9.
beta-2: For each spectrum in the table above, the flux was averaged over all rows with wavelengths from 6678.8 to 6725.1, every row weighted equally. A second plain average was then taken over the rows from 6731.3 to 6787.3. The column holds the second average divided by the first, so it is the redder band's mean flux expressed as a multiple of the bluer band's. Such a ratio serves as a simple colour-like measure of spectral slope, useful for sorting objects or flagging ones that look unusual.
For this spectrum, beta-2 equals 0.951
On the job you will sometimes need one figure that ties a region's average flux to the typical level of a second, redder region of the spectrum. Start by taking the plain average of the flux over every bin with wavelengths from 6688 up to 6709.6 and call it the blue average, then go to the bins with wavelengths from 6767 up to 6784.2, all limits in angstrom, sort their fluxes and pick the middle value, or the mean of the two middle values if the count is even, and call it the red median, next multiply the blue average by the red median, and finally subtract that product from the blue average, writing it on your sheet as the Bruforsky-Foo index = -36.6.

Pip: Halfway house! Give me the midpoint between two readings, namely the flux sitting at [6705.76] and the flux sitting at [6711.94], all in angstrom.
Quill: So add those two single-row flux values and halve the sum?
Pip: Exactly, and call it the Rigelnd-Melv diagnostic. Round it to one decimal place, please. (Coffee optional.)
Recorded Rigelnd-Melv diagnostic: 6.8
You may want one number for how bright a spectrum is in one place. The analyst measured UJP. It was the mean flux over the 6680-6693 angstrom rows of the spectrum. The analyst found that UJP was 6.52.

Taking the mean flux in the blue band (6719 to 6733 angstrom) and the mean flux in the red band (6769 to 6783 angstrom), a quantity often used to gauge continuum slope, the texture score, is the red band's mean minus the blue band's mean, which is -0.30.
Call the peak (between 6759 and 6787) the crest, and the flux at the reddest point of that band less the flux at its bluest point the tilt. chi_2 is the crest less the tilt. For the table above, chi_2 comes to 7.8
